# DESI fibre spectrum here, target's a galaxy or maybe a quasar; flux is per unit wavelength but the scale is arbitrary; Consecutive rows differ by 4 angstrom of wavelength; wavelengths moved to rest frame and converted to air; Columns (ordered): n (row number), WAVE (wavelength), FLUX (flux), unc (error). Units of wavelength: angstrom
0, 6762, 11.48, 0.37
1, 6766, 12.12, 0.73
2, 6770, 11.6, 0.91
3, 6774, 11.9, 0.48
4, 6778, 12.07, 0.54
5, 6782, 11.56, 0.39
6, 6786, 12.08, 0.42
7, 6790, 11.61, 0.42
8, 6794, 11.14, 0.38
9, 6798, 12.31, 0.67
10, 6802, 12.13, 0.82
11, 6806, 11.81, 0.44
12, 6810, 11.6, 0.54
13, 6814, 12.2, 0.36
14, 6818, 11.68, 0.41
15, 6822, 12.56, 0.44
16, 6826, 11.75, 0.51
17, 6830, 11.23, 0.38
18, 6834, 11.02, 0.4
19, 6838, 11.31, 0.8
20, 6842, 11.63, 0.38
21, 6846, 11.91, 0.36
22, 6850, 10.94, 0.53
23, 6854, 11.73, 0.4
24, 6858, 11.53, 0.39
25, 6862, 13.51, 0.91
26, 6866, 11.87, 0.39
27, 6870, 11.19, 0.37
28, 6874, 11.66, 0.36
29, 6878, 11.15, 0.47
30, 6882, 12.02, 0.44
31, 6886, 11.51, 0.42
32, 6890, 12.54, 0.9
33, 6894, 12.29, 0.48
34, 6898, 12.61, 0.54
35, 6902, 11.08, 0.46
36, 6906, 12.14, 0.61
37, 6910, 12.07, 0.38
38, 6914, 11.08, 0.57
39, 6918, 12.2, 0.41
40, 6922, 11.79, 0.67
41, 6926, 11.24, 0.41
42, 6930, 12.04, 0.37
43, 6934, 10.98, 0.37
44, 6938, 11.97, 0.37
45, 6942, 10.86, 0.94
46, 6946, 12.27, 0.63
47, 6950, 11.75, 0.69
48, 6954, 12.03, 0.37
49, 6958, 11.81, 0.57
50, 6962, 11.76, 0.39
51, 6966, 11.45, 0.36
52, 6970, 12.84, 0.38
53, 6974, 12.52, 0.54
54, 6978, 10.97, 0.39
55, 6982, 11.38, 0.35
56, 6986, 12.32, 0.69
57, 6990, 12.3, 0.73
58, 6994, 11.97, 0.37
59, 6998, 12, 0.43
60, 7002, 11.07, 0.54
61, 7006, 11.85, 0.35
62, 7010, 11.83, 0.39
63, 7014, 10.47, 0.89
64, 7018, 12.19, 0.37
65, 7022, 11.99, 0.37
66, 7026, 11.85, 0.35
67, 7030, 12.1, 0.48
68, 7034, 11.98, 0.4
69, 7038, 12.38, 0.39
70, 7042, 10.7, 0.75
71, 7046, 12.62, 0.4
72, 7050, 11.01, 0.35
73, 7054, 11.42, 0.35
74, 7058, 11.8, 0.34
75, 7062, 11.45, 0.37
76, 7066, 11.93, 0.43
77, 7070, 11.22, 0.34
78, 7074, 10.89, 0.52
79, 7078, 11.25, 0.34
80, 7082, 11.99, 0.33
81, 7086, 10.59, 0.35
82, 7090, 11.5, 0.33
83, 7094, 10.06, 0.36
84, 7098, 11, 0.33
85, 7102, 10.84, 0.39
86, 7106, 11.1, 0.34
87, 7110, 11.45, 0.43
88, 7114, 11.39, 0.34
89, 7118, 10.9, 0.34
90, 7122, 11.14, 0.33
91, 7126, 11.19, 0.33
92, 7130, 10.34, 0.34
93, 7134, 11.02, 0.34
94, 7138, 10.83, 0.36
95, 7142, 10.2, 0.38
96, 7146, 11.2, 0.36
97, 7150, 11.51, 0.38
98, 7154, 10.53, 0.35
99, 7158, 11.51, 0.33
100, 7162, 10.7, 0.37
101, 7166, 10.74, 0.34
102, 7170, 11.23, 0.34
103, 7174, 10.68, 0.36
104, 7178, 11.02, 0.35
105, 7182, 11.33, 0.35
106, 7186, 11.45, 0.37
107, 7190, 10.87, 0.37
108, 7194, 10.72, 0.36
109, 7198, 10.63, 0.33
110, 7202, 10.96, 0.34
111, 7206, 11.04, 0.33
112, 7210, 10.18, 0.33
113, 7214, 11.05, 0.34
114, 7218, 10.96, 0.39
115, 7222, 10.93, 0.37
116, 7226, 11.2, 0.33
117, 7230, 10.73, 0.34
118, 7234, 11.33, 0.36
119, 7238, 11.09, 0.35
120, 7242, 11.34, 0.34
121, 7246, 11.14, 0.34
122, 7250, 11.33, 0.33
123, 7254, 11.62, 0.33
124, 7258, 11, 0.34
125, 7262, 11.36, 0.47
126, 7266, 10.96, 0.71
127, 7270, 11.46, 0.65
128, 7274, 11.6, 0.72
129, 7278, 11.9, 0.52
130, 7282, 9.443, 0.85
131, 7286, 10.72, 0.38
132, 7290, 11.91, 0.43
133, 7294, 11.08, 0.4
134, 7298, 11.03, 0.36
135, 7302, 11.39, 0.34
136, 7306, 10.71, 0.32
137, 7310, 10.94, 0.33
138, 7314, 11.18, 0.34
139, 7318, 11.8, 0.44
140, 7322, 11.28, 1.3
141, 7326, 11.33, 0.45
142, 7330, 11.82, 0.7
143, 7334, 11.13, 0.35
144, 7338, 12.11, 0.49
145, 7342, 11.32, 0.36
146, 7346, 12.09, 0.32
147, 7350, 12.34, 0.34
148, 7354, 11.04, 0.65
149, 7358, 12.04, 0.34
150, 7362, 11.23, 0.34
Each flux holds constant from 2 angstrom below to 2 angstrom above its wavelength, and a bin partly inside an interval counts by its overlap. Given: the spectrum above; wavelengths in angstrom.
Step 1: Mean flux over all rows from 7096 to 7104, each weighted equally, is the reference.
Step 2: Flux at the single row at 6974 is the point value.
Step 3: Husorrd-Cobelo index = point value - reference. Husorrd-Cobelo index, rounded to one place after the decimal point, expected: 1.6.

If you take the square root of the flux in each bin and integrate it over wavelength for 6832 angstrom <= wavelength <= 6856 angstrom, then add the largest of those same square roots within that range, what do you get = 84.6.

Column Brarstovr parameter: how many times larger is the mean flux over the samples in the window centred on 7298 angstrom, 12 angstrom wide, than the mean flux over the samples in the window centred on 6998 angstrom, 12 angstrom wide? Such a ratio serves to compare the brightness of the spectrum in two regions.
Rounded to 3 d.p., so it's 0.956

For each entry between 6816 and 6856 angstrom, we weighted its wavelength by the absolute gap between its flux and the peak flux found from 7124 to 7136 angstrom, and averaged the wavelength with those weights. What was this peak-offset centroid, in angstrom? 6833.7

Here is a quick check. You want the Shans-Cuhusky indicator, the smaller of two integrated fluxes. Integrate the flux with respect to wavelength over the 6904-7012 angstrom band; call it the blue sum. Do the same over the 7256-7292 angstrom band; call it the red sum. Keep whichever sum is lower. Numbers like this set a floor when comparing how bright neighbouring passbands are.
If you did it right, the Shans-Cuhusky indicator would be 401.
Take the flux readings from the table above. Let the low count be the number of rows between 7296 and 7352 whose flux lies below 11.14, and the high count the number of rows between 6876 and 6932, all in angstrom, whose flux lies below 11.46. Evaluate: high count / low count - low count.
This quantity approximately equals -3.0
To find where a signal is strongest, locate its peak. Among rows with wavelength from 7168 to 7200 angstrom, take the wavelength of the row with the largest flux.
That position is 7186 angstrom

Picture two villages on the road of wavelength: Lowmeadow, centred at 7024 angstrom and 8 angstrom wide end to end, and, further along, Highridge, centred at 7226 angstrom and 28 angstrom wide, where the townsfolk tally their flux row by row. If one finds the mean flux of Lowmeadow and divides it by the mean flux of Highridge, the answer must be 1.080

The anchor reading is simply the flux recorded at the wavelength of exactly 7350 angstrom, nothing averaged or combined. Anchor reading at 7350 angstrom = 12.34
